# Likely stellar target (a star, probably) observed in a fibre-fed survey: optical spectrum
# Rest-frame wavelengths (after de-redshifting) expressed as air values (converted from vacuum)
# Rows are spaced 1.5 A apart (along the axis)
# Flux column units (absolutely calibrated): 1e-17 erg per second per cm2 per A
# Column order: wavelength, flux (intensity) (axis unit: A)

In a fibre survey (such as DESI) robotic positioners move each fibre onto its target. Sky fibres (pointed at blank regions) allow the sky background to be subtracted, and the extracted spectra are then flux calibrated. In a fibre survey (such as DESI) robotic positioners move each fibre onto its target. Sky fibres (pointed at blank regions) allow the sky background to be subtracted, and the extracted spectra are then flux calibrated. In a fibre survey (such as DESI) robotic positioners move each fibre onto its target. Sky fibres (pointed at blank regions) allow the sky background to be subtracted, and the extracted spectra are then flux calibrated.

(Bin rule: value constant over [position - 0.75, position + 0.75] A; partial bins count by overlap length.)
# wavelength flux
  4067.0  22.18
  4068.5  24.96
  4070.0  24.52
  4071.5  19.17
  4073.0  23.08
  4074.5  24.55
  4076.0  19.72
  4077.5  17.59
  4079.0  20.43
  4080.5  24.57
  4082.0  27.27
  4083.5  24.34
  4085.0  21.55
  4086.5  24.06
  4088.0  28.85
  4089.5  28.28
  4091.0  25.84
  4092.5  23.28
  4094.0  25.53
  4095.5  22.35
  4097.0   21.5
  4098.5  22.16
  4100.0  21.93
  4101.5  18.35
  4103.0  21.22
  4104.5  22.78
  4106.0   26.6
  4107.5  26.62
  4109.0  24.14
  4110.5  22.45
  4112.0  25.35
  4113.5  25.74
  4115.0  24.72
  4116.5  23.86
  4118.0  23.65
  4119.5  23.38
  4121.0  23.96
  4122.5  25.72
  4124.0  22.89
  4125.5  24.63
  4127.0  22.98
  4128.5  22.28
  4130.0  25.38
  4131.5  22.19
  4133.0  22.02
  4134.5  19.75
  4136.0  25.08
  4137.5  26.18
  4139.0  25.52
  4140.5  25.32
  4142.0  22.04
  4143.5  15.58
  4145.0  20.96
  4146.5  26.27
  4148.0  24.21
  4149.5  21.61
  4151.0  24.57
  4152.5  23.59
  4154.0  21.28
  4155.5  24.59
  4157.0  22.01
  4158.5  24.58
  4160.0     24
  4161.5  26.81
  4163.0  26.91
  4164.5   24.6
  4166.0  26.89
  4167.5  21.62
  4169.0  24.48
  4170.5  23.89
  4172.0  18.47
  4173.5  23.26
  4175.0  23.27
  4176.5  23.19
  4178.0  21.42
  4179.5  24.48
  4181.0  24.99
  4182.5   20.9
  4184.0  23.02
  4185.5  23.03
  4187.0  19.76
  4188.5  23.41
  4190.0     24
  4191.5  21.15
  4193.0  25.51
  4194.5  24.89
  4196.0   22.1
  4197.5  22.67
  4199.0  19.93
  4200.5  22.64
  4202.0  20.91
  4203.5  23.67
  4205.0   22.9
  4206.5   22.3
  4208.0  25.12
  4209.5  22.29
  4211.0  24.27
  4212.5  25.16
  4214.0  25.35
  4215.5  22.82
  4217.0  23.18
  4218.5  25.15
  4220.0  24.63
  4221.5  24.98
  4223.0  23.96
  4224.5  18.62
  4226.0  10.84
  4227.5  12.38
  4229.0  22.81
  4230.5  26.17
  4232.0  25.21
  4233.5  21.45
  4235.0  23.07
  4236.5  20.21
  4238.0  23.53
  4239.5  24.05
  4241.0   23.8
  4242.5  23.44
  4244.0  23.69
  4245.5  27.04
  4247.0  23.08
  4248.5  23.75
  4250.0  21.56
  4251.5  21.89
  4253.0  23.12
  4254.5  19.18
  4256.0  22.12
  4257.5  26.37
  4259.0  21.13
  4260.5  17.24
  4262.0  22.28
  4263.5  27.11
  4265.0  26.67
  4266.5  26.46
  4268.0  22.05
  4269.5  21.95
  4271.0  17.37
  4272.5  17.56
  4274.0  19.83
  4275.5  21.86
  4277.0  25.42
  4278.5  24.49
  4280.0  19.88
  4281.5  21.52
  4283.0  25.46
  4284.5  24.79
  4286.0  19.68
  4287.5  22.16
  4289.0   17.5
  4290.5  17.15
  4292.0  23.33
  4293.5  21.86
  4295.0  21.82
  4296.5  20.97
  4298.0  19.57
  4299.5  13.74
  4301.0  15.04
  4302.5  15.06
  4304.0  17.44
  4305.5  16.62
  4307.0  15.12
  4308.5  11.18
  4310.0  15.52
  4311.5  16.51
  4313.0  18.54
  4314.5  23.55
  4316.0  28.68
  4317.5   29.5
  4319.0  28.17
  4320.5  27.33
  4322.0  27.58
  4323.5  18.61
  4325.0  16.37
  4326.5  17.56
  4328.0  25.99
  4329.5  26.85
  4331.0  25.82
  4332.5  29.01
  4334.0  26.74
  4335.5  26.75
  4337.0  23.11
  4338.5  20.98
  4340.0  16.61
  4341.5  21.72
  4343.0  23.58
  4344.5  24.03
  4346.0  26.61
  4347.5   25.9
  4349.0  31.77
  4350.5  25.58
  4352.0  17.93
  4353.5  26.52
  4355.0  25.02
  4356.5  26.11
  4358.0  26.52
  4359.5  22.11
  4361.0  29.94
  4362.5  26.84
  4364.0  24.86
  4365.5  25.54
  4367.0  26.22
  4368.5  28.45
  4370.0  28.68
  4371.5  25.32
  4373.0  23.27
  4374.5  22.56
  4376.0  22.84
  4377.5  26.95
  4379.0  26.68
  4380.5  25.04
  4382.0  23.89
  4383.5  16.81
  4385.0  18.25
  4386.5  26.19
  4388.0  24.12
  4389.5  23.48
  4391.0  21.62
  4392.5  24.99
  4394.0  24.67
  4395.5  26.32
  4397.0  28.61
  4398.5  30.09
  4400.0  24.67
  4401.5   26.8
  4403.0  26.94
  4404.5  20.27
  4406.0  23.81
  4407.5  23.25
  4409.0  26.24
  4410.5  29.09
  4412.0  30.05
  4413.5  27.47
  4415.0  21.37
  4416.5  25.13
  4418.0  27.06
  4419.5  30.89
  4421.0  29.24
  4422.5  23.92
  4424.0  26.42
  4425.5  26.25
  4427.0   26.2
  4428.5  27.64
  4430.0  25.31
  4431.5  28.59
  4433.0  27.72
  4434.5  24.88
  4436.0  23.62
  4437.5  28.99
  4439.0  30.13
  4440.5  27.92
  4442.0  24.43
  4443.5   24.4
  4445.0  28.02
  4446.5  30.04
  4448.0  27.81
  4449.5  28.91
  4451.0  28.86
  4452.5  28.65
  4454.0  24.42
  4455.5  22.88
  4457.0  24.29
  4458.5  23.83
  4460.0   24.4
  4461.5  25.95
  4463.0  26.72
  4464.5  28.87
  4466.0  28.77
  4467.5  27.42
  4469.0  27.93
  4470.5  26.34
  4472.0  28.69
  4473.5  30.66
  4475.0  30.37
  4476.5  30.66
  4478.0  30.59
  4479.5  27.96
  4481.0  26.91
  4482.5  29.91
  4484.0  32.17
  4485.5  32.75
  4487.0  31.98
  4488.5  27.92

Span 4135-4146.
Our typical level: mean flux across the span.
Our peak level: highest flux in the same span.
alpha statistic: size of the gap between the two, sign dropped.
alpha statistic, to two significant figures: 3.2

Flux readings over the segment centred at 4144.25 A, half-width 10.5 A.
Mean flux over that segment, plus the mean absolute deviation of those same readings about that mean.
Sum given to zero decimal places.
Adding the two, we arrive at 25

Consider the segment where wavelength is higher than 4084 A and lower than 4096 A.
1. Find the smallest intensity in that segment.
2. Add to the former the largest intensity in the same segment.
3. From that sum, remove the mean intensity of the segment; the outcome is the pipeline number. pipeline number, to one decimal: 25.4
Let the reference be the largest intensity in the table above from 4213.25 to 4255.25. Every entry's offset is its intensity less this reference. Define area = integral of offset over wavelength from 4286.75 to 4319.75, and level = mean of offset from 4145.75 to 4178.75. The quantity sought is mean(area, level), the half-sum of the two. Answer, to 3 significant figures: -126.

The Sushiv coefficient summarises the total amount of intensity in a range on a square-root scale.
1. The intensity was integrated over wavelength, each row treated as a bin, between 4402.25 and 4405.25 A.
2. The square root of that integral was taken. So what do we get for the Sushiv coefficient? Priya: 8.4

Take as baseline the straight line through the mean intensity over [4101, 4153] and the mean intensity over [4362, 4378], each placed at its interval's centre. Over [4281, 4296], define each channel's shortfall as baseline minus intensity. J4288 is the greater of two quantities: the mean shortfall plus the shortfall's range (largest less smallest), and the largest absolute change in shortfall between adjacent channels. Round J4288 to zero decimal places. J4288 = 12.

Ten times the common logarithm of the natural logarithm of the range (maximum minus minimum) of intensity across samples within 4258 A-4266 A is 3.6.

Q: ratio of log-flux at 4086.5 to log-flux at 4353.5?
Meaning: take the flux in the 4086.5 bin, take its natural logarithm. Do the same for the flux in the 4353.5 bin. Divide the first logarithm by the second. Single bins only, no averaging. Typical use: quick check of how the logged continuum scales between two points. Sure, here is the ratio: 0.97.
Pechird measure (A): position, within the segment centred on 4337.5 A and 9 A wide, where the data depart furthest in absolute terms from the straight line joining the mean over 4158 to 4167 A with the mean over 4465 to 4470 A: 4340.0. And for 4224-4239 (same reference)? 4226.0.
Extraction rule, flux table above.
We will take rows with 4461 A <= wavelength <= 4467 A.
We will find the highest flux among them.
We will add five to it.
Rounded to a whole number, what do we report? 34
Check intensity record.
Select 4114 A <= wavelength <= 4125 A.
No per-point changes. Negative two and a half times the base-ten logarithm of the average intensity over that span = -3.45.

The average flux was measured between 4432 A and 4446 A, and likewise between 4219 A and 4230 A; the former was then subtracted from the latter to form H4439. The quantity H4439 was -7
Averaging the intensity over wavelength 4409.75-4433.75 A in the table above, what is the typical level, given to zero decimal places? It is 27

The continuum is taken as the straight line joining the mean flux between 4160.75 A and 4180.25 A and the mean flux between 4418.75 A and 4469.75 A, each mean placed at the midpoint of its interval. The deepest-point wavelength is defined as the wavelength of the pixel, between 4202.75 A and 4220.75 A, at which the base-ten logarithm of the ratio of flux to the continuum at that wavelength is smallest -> 4209.5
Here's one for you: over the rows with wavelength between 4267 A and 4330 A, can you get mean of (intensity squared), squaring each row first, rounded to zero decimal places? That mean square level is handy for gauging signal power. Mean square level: 450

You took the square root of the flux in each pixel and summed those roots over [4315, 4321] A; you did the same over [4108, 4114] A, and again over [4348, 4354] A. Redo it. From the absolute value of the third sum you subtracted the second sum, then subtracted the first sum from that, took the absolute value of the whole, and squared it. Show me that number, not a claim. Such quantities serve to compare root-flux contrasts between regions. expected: 441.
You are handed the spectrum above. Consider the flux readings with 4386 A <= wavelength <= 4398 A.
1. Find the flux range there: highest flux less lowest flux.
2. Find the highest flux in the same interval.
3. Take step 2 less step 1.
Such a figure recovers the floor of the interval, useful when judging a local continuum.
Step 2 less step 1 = 21.6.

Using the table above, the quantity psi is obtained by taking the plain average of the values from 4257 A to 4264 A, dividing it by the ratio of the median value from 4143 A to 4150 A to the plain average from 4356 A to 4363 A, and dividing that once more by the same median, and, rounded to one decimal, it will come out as 1.3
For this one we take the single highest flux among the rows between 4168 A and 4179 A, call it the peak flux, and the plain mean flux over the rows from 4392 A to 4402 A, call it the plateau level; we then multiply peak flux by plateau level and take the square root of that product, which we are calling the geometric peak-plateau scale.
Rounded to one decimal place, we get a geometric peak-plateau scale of 25.5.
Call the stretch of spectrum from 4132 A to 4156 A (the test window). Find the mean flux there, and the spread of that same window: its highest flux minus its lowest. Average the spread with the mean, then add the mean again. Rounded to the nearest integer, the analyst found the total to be 40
